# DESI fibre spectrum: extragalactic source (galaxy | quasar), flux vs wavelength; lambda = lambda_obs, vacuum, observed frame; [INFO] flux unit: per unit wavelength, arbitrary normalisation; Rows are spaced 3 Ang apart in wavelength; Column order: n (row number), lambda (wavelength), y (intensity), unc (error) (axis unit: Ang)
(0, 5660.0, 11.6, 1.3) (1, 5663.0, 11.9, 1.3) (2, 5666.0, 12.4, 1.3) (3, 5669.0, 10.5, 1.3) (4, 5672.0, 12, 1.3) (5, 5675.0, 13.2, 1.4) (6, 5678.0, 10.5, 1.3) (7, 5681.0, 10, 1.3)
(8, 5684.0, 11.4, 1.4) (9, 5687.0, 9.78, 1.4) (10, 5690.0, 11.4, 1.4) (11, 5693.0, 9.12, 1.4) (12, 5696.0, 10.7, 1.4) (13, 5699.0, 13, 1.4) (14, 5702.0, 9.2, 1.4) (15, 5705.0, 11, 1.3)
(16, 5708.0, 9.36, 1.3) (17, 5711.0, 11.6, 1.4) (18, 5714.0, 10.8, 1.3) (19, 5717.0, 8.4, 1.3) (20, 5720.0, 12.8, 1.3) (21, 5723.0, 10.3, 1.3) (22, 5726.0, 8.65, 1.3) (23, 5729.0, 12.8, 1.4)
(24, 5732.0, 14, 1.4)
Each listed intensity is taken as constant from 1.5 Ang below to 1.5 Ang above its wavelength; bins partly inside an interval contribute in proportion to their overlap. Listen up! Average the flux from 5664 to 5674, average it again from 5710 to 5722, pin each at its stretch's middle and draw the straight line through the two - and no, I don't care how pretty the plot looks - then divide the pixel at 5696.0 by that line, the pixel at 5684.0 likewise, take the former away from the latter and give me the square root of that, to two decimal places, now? 0.21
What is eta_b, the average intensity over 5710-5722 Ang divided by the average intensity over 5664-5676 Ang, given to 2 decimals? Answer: 0.91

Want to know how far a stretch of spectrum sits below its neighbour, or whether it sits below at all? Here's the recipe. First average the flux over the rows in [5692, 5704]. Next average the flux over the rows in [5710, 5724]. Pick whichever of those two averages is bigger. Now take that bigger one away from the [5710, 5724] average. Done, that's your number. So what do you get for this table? 0.0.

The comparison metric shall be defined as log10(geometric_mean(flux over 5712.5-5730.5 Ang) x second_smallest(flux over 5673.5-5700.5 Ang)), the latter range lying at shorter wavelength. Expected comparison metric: 2.01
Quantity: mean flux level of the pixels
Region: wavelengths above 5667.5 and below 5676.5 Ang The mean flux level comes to 11.9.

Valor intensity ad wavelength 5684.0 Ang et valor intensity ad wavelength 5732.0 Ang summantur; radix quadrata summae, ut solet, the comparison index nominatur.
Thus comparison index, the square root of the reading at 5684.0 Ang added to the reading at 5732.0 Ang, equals 5.0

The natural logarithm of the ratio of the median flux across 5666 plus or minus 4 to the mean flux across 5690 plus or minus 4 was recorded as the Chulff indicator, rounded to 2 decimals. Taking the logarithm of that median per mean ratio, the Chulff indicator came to 0.16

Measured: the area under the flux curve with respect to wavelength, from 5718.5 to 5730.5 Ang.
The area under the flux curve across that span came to 134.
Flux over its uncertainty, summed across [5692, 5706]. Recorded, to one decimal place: 38.5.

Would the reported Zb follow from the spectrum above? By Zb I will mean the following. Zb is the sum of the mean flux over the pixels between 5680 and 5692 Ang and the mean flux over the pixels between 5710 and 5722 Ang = 21.5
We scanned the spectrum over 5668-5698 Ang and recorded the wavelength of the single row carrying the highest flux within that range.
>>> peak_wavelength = 5675.0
